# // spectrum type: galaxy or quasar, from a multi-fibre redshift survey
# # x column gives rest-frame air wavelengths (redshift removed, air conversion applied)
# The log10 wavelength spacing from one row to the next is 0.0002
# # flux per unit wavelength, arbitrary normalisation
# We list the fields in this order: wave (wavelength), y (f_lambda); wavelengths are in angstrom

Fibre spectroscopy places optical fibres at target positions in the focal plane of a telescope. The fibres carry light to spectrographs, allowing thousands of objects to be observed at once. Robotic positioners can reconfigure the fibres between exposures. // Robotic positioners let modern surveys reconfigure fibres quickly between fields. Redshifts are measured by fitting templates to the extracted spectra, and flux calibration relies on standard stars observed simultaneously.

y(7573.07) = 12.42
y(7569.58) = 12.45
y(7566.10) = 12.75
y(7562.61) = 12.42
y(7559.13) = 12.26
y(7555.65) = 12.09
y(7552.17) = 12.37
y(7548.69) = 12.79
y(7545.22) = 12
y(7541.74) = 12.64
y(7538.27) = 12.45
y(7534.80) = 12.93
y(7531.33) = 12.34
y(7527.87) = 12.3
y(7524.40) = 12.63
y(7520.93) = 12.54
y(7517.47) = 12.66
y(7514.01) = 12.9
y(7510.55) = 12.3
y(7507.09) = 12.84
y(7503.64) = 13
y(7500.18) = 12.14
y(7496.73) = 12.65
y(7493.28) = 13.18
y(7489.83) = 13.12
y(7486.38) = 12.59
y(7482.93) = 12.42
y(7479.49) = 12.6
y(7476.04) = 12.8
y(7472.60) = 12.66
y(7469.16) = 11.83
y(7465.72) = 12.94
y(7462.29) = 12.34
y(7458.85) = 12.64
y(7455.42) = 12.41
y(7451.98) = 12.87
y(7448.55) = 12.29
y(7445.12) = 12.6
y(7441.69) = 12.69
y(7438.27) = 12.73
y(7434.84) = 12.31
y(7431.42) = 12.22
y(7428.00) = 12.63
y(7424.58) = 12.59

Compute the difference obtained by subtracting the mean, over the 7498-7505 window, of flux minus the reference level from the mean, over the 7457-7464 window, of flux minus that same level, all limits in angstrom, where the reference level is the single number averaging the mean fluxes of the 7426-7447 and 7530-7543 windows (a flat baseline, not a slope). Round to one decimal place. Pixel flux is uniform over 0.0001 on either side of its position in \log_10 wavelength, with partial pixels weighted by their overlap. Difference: -0.1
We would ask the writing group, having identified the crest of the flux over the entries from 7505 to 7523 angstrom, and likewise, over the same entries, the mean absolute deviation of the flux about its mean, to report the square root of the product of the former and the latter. 1.53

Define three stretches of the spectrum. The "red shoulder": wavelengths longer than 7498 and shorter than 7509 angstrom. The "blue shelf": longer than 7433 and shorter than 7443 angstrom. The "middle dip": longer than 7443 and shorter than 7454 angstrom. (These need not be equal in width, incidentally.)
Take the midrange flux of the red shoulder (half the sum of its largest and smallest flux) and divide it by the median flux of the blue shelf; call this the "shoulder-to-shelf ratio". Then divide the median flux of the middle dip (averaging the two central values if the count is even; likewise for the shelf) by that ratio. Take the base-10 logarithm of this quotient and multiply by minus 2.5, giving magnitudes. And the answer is -2.761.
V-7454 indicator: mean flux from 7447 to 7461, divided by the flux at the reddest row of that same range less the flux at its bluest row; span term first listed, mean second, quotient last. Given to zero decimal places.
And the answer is 36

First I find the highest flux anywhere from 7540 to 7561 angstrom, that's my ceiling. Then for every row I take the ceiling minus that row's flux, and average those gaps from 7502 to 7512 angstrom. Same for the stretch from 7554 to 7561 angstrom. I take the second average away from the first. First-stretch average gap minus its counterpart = -0.54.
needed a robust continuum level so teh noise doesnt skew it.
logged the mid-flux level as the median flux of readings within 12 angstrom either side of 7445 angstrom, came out 12.60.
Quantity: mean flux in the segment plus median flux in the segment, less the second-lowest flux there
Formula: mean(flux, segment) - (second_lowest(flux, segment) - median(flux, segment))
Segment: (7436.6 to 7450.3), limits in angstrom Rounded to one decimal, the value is 12.6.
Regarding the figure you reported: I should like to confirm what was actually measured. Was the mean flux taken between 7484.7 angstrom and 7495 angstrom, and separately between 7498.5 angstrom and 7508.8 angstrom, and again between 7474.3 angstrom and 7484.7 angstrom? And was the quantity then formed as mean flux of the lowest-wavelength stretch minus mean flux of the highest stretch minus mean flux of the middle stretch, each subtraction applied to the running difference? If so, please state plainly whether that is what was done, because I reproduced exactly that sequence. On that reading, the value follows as -13.0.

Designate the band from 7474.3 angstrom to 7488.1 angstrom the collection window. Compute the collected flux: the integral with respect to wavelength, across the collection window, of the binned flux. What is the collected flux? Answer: 174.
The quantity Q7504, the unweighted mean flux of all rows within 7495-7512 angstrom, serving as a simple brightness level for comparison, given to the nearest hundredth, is 12.59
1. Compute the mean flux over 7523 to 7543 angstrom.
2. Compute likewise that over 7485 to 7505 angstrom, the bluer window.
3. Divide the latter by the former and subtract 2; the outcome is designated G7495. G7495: -0.98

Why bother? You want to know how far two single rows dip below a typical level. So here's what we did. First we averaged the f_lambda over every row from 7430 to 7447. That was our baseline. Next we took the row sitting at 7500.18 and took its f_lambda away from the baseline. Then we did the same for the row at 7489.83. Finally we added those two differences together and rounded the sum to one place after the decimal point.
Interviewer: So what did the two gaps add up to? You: -0.2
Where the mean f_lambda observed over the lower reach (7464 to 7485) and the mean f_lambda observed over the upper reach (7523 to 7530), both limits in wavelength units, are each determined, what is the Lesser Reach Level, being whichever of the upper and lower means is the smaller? 12.5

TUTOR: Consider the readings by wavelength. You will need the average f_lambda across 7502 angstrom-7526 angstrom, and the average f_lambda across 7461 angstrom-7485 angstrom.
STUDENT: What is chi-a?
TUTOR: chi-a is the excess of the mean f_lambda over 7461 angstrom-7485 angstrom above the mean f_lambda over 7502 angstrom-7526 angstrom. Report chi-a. -0.18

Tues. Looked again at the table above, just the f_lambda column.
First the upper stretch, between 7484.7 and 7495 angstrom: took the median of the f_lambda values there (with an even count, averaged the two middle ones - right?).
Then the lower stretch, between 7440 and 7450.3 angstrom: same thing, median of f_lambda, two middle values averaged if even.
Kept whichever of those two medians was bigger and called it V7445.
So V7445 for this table 13.1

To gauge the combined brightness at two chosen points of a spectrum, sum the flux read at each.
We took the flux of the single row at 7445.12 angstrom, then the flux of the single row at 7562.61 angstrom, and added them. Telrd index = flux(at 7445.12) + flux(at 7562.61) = 25.0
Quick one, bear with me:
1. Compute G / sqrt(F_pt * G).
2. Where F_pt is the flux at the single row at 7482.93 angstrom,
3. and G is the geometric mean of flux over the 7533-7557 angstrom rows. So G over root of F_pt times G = 1.00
